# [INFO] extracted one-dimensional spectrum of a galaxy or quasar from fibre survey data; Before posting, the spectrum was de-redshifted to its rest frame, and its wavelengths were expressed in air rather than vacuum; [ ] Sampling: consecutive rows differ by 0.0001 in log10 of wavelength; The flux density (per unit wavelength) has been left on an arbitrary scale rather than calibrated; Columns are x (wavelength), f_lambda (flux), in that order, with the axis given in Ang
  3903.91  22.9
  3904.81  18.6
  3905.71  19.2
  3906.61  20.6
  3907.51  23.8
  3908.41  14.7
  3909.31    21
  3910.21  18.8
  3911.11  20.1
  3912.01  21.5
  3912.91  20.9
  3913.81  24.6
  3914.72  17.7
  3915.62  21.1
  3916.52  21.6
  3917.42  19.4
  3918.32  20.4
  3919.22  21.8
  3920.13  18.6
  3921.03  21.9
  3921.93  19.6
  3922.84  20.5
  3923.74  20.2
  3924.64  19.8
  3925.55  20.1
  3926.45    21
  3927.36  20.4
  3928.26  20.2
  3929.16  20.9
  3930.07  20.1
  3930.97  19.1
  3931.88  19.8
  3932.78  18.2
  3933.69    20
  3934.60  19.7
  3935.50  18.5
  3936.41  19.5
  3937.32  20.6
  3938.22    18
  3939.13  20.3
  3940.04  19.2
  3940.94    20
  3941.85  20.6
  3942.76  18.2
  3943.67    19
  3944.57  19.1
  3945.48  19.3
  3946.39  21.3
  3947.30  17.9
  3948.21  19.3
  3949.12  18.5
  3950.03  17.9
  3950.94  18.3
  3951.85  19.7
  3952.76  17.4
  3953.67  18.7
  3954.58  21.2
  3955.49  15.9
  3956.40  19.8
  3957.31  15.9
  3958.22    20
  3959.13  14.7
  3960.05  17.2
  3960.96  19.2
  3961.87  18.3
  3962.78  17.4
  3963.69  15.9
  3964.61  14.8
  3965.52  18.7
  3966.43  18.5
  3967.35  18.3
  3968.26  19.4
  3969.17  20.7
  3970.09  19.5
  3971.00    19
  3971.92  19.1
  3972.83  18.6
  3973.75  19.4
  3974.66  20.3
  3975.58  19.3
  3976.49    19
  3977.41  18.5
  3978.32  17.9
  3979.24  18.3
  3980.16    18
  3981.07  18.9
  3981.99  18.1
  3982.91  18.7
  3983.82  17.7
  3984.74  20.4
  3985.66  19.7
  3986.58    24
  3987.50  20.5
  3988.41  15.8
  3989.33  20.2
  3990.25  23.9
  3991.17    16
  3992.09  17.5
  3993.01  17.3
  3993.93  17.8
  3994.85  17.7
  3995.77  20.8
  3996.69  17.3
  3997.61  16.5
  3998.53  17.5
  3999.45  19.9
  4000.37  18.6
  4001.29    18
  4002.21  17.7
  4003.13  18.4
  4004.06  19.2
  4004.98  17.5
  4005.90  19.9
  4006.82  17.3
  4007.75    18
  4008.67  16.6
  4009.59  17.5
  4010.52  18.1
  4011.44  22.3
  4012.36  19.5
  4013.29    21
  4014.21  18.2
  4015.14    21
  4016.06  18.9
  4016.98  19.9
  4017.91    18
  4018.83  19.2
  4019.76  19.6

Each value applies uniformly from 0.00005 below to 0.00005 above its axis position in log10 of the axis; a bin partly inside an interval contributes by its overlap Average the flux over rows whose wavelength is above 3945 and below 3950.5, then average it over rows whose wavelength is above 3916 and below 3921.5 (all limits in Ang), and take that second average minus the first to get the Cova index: 1.6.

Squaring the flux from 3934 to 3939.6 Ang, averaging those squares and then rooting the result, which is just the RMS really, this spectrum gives 19.5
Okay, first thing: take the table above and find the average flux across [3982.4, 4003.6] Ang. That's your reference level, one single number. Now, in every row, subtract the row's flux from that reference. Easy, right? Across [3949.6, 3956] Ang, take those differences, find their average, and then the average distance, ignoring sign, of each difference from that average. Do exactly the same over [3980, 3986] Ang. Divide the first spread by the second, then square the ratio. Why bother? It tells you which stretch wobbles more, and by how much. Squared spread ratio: 2.6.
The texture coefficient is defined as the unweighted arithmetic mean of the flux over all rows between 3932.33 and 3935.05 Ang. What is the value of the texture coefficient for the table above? 19.3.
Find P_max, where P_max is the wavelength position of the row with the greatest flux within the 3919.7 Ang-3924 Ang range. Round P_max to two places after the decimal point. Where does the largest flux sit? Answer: 3921.03 Ang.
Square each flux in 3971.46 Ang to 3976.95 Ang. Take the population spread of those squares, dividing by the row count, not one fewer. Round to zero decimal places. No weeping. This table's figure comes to 20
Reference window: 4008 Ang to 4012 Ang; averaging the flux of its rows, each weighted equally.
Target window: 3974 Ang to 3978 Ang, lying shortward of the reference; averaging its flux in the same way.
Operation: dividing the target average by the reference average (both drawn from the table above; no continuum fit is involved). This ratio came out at 1.03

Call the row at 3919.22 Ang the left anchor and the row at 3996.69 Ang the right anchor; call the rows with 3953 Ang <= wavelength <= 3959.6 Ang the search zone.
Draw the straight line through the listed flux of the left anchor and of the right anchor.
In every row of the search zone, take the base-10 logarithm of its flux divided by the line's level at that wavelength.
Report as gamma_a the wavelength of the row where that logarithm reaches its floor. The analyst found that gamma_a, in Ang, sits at 3959.13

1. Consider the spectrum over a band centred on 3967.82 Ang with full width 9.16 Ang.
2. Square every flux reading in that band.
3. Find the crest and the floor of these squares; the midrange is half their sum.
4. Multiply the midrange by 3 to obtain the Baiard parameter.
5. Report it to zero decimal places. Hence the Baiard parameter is 971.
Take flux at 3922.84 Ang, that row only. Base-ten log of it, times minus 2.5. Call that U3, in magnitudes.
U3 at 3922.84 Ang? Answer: -3.28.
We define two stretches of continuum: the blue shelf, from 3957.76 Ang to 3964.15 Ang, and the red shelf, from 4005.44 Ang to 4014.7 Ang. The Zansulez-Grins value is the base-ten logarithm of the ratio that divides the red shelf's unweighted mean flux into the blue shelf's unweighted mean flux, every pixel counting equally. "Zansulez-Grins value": -0.031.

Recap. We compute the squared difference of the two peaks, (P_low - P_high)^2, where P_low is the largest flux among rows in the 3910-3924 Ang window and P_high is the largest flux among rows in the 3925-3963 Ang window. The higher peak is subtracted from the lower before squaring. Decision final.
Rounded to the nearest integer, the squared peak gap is 11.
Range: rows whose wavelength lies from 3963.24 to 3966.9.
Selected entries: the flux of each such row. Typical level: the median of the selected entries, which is 17.2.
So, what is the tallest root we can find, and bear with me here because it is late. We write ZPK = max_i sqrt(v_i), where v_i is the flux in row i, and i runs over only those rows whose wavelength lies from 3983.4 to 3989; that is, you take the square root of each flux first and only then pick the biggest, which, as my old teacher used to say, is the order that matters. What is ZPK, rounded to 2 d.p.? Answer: 4.90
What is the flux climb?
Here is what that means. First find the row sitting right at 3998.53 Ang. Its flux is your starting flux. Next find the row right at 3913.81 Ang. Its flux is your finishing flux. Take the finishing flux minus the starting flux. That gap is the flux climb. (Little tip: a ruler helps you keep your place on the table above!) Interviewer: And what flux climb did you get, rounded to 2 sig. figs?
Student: 7.1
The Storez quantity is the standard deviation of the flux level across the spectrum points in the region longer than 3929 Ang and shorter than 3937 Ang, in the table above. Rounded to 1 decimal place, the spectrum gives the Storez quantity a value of 0.8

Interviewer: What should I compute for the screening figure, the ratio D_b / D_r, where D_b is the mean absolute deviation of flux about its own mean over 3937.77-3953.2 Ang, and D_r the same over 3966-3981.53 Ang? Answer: 1.5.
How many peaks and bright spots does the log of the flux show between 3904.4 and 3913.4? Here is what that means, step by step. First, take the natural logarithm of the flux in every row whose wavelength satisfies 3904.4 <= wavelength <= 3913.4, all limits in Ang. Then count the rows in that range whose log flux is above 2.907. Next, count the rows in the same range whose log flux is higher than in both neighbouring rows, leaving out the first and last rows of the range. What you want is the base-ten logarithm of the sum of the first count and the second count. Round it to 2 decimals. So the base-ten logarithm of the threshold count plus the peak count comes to 1.08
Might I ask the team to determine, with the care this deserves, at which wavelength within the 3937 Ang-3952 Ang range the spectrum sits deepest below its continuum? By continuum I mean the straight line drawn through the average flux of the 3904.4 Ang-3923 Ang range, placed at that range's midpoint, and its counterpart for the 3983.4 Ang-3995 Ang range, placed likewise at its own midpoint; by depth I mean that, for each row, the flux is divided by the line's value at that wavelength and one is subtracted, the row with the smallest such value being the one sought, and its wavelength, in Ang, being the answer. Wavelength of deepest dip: 3938.22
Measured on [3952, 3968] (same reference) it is 3959.13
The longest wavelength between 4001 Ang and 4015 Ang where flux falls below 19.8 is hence 4014.21 Ang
